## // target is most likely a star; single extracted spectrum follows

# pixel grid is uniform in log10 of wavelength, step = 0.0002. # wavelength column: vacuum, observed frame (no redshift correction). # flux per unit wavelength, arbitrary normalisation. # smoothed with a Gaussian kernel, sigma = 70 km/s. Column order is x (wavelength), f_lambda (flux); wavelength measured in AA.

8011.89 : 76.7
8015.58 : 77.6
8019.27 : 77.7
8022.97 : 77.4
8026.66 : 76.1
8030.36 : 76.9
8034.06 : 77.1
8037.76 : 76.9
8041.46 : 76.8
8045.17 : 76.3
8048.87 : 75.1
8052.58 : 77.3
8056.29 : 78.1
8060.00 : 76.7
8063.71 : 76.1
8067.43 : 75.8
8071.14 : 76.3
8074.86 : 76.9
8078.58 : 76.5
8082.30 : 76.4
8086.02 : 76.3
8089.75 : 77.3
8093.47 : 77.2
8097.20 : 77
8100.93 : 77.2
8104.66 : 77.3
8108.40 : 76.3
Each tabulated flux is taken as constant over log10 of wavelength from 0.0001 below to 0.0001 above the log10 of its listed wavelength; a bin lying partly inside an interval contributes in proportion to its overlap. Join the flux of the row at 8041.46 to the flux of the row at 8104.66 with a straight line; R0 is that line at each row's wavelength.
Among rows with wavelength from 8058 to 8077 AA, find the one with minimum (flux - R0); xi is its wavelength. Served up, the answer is 8067.43 AA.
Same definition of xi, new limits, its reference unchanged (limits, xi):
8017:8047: 8026.66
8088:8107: 8097.20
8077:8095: 8086.02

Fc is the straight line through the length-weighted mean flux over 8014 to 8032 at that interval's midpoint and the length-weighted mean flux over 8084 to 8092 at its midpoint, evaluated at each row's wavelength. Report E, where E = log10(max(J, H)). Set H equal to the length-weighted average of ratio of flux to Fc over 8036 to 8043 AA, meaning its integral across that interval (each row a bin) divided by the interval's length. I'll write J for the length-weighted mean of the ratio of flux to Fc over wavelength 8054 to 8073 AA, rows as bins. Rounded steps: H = 1.00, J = 1.00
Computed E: -0.0010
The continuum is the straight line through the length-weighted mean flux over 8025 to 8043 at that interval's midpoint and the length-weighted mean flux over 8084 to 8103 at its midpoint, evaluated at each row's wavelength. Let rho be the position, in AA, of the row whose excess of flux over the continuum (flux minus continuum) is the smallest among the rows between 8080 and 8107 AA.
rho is 8086.02 AA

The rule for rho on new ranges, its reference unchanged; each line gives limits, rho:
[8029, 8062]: 8048.87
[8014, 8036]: 8026.66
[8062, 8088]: 8067.43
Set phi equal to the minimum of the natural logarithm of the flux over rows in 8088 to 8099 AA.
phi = 4.34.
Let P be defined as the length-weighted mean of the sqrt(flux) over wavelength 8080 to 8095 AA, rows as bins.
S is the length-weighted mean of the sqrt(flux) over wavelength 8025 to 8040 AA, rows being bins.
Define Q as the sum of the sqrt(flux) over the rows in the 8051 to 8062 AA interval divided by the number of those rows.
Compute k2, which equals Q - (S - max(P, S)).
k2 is 8.80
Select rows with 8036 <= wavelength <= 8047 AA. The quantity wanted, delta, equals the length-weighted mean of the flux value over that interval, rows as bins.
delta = 76.6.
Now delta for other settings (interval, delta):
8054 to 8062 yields 77.4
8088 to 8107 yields 77.2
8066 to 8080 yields 76.4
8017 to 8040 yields 77.0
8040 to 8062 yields 76.7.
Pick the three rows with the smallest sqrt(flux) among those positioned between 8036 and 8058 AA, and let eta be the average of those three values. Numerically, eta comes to 8.72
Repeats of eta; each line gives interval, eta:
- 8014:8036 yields 8.76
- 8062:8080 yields 8.72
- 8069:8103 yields 8.74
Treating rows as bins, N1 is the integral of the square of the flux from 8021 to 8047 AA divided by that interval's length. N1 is 5895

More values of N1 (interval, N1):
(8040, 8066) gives 5869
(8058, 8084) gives 5837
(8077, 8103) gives 5907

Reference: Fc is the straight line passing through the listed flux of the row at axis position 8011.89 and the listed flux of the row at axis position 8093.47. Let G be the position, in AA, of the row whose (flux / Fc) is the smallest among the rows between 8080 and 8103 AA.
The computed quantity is 8086.02 AA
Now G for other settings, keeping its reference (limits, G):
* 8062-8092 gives 8067.43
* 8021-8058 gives 8048.87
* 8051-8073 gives 8067.43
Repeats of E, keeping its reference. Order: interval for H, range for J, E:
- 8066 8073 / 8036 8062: -0.0015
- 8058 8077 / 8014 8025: 0.0023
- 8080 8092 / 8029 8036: -0.0005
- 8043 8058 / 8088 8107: 0.0021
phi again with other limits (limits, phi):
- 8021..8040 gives 4.33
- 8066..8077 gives 4.33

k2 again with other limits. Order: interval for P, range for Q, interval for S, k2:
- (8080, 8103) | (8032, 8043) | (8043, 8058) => 8.79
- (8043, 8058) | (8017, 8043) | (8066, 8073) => 8.80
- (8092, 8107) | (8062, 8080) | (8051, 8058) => 8.74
